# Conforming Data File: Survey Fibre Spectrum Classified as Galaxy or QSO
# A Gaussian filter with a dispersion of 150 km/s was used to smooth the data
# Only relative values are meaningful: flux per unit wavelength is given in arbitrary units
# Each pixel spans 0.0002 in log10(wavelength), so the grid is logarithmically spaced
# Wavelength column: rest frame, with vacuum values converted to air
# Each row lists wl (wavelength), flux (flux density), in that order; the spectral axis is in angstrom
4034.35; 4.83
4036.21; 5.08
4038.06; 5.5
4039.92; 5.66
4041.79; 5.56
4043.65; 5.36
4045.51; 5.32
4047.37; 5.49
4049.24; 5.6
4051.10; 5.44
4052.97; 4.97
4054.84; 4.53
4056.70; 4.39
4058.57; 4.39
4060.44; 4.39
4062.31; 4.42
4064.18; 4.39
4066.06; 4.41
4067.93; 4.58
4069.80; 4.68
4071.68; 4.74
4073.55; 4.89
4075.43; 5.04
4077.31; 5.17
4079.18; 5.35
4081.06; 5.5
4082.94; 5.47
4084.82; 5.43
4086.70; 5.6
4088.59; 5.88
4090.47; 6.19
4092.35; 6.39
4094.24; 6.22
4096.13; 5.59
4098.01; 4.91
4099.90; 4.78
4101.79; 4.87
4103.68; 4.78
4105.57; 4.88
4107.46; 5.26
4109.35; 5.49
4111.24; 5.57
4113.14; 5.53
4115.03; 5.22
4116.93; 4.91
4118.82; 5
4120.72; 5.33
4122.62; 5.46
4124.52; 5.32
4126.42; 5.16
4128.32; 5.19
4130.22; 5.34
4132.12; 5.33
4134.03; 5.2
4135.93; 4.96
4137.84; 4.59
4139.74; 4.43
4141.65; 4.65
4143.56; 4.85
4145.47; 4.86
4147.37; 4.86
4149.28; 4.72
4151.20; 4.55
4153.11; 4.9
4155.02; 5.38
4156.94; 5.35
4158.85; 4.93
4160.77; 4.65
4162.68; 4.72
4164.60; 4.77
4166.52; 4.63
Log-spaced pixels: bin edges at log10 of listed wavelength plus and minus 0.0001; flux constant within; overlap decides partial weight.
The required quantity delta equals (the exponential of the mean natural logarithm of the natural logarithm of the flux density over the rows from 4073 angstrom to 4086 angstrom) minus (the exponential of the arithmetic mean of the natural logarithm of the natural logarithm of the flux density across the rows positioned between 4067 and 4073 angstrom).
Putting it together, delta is 0.12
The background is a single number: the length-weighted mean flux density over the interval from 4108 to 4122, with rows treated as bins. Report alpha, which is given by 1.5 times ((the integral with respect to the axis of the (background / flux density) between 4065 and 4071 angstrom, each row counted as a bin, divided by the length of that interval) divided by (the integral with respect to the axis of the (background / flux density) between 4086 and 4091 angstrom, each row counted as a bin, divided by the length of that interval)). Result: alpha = 1.93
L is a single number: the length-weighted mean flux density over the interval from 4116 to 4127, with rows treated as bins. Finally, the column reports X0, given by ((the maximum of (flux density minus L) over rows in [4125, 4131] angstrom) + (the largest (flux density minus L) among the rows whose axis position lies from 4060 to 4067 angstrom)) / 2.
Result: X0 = -0.3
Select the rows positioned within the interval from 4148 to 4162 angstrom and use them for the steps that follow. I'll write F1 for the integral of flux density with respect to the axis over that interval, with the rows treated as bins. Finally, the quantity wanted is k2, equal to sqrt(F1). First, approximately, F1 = 69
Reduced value 8.3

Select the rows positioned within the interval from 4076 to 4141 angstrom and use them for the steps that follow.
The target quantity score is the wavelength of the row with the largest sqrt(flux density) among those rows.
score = 4092.35 angstrom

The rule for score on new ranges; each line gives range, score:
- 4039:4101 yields 4092.35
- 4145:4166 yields 4155.02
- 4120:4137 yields 4122.62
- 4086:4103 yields 4092.35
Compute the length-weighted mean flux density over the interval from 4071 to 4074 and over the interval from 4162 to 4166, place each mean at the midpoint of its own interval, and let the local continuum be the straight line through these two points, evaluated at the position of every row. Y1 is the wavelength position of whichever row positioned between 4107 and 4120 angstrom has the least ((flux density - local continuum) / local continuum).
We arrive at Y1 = 4116.93 angstrom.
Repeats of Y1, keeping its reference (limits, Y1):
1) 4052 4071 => 4056.70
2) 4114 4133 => 4116.93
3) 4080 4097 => 4084.82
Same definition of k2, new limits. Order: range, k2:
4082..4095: 8.7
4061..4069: 6.0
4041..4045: 4.7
